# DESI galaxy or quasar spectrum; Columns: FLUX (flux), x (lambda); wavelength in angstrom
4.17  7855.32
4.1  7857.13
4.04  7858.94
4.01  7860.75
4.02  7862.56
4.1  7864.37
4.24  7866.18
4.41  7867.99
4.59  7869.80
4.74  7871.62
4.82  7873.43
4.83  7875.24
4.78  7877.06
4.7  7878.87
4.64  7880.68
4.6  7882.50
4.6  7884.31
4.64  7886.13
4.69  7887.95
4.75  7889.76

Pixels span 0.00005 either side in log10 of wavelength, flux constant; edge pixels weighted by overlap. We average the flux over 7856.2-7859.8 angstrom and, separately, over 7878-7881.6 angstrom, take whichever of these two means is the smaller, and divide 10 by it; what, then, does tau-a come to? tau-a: 2.46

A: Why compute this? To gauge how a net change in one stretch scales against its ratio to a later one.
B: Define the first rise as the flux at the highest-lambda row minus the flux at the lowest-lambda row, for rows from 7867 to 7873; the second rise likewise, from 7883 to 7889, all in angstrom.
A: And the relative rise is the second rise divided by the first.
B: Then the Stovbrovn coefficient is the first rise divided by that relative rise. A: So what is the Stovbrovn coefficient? 1.2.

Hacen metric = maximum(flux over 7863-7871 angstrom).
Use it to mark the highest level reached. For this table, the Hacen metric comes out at 4.59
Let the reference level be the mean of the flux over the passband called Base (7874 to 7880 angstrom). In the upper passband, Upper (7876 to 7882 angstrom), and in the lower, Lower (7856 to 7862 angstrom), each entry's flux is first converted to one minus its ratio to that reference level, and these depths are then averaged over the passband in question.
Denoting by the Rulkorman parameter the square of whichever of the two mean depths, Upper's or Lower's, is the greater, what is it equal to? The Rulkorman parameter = 0.023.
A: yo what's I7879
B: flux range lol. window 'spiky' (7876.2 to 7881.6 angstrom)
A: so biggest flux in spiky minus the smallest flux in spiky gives 0.14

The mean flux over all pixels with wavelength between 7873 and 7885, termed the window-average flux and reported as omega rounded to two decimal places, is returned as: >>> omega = 4.71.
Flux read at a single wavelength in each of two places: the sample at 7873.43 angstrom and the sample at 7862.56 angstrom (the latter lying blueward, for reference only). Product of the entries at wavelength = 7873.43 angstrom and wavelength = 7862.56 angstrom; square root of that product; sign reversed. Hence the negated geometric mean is -4.40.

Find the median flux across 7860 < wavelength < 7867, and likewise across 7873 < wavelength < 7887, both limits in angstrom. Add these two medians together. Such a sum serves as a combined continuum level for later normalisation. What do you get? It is 8.73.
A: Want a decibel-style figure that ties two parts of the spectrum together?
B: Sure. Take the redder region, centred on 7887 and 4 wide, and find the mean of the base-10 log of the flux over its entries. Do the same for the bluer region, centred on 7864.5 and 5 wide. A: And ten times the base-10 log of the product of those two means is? -3.86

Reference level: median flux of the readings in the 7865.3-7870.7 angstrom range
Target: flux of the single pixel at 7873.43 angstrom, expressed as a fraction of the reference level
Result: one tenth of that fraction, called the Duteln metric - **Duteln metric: 0.109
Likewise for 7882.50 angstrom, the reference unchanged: 0.104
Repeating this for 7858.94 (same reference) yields 0.092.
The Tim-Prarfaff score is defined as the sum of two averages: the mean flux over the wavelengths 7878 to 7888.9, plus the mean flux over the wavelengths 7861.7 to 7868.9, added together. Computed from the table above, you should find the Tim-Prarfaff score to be 8.84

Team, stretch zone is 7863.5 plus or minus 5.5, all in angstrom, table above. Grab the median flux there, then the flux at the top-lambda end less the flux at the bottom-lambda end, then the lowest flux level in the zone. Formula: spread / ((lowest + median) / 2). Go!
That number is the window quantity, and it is 0.09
